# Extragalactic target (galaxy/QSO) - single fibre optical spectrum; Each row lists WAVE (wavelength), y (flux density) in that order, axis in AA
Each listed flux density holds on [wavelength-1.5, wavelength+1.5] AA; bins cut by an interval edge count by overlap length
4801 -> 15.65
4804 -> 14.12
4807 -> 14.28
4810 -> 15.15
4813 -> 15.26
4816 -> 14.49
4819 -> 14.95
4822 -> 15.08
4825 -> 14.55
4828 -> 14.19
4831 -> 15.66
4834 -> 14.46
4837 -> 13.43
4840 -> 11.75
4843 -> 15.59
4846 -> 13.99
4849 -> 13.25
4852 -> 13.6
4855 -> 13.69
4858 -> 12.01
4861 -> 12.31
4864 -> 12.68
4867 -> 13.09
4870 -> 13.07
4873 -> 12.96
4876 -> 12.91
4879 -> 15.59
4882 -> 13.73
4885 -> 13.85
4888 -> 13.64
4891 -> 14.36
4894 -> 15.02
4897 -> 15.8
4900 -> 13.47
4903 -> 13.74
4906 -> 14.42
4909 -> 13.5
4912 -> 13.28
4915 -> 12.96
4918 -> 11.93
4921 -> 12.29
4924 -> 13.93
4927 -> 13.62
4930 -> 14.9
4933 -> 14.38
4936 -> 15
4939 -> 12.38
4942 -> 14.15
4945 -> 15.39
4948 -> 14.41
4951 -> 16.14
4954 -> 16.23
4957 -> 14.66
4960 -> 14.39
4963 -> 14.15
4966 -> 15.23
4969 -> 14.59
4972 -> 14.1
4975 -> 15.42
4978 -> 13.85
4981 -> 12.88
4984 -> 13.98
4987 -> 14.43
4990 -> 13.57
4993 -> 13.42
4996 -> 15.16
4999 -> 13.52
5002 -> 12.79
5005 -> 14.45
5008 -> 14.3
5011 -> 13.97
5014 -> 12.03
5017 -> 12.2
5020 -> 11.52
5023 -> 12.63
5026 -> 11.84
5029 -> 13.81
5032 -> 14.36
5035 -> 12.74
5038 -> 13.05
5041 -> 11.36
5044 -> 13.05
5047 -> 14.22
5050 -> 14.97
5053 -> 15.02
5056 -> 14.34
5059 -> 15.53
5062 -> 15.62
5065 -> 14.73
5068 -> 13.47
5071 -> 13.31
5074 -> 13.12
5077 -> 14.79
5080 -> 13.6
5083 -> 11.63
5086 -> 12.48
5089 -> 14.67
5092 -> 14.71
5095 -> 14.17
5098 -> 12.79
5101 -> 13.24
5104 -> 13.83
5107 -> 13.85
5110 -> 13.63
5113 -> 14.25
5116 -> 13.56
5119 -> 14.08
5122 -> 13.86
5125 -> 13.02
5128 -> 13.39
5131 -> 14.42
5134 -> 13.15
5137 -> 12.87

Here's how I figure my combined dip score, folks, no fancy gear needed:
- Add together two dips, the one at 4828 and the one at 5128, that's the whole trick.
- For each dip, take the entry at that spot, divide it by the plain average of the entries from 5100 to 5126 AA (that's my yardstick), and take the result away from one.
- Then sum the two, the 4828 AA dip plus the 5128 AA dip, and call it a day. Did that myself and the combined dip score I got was -0.01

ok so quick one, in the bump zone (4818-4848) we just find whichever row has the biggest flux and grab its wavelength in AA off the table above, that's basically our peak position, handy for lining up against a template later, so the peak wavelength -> 4831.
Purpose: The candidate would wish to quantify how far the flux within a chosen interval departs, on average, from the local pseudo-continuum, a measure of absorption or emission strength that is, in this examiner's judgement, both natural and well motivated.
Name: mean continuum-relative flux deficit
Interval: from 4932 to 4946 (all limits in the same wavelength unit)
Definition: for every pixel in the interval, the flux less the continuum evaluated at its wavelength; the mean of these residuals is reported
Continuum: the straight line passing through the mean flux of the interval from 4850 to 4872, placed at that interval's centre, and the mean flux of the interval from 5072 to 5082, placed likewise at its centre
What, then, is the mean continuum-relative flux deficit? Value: 1.01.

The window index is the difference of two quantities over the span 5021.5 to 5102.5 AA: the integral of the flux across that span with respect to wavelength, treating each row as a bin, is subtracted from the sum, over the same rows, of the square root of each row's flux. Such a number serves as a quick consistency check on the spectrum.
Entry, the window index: -1008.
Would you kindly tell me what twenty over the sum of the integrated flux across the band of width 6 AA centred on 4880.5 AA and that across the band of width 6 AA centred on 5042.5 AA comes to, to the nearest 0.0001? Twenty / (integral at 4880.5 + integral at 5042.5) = 0.1241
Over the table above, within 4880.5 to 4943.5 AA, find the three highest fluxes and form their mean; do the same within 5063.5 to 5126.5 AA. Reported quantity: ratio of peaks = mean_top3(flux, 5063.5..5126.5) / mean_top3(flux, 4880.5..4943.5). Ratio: 0.97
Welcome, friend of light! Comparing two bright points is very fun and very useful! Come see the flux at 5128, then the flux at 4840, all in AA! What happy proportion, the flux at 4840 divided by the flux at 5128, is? 0.88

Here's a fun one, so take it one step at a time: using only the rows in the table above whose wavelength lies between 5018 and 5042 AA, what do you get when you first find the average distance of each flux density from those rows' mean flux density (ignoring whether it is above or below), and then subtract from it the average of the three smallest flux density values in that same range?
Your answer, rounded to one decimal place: -10.7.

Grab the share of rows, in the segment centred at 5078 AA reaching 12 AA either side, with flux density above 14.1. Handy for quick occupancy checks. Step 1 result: 0.25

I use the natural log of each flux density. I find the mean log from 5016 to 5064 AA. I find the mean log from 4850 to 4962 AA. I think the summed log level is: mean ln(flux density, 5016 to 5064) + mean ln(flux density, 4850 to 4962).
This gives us 5.23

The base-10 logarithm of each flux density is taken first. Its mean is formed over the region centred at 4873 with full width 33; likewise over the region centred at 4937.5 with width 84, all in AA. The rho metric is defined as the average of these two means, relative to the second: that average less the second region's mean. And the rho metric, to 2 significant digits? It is -0.015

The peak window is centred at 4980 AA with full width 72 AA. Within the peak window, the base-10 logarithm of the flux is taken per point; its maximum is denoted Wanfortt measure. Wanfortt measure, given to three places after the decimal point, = 1.210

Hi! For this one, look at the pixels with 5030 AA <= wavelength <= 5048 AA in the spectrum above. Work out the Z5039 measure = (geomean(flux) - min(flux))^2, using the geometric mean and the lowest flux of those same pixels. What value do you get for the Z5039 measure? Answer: 3.0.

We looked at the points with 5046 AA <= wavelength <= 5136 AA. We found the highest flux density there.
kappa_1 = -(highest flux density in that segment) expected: -15.6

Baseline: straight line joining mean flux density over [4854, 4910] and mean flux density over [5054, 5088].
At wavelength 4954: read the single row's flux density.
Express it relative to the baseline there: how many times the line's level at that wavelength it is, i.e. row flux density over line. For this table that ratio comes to 1.18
